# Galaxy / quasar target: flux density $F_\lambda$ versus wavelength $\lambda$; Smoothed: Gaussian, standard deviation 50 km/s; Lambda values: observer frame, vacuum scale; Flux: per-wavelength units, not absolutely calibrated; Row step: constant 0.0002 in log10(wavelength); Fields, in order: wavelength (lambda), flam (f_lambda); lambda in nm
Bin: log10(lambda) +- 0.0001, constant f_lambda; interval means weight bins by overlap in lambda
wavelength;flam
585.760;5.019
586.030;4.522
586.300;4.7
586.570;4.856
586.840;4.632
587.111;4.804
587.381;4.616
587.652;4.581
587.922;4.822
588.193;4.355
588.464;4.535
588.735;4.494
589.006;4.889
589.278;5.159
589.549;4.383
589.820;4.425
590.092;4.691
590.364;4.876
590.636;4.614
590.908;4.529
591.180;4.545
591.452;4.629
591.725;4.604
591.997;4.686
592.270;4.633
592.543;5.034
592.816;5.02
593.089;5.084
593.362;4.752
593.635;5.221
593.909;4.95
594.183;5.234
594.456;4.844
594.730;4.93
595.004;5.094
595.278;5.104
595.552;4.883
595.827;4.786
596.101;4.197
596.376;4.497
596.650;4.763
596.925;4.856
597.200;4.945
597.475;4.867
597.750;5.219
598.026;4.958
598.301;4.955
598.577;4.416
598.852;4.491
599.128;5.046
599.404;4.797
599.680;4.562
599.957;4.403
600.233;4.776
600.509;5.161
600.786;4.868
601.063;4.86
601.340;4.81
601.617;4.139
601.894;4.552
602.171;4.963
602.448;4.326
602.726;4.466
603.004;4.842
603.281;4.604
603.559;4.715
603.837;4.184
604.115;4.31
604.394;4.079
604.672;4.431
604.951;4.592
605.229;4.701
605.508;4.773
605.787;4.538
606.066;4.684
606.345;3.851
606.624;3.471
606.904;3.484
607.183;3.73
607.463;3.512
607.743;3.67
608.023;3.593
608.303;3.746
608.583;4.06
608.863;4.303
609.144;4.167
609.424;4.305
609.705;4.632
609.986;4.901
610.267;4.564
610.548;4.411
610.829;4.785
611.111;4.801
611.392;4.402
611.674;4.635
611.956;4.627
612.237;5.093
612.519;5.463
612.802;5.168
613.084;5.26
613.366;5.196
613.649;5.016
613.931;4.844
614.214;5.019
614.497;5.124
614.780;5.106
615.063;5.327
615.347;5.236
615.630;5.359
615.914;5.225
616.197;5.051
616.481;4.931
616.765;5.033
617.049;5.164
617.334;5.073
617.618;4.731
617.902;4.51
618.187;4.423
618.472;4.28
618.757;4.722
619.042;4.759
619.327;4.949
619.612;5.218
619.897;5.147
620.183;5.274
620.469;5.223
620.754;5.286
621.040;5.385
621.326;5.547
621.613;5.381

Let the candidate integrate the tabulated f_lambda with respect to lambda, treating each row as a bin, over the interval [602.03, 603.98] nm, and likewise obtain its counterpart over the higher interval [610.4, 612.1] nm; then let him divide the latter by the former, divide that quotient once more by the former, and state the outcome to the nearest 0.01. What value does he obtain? 0.10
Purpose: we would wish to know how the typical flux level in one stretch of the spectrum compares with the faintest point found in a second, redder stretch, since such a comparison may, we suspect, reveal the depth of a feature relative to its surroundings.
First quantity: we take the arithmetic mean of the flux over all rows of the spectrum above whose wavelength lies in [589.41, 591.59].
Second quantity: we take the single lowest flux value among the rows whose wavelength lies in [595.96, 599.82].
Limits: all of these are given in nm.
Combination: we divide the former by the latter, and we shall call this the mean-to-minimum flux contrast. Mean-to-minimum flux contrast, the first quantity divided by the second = 1.09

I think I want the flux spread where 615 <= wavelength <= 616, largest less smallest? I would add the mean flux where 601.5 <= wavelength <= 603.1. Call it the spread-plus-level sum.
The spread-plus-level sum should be 4.7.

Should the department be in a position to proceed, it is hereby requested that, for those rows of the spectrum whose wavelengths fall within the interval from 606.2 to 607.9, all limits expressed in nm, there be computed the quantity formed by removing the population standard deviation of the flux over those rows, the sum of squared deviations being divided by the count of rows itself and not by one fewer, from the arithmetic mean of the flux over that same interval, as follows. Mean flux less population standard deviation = 3.48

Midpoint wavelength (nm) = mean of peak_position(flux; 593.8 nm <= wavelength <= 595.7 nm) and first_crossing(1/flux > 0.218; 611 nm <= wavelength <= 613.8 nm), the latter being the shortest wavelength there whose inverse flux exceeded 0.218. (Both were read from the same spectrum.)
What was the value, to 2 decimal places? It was 602.79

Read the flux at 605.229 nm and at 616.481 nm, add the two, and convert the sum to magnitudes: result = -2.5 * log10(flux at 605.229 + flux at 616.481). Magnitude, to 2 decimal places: -2.46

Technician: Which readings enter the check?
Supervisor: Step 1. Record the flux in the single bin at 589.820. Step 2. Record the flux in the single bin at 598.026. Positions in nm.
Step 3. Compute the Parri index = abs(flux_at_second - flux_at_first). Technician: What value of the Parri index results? 0.53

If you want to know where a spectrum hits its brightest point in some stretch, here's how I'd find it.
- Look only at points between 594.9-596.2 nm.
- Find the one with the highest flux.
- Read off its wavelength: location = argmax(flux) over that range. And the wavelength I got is 595.278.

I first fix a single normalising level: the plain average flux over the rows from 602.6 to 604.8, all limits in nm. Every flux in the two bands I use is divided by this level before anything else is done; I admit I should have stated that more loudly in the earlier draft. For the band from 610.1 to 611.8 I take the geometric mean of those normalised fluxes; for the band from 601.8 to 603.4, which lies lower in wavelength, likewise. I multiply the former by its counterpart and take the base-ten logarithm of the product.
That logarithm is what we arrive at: 0.03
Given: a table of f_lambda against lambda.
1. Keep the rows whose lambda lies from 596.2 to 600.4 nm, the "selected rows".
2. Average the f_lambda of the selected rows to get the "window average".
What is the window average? 4.77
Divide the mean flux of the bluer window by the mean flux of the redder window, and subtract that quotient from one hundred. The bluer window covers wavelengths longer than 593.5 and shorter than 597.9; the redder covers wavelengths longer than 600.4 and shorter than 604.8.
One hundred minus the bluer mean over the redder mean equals 98.9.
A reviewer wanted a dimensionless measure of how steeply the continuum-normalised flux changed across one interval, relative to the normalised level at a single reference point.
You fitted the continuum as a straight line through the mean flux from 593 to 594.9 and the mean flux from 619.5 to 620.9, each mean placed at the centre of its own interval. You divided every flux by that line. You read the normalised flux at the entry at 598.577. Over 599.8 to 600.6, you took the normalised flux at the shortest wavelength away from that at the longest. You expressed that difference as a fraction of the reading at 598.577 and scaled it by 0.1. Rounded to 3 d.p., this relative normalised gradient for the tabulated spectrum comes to 0.017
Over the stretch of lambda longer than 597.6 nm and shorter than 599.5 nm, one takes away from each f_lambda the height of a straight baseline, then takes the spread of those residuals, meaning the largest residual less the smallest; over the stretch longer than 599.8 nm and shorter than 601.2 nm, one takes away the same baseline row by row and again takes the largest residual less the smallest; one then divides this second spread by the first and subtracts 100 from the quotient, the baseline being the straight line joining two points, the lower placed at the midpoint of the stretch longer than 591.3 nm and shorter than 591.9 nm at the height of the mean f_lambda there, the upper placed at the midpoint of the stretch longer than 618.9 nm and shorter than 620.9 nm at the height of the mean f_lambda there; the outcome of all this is -99.1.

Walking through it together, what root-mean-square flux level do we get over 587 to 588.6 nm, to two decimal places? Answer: 4.62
